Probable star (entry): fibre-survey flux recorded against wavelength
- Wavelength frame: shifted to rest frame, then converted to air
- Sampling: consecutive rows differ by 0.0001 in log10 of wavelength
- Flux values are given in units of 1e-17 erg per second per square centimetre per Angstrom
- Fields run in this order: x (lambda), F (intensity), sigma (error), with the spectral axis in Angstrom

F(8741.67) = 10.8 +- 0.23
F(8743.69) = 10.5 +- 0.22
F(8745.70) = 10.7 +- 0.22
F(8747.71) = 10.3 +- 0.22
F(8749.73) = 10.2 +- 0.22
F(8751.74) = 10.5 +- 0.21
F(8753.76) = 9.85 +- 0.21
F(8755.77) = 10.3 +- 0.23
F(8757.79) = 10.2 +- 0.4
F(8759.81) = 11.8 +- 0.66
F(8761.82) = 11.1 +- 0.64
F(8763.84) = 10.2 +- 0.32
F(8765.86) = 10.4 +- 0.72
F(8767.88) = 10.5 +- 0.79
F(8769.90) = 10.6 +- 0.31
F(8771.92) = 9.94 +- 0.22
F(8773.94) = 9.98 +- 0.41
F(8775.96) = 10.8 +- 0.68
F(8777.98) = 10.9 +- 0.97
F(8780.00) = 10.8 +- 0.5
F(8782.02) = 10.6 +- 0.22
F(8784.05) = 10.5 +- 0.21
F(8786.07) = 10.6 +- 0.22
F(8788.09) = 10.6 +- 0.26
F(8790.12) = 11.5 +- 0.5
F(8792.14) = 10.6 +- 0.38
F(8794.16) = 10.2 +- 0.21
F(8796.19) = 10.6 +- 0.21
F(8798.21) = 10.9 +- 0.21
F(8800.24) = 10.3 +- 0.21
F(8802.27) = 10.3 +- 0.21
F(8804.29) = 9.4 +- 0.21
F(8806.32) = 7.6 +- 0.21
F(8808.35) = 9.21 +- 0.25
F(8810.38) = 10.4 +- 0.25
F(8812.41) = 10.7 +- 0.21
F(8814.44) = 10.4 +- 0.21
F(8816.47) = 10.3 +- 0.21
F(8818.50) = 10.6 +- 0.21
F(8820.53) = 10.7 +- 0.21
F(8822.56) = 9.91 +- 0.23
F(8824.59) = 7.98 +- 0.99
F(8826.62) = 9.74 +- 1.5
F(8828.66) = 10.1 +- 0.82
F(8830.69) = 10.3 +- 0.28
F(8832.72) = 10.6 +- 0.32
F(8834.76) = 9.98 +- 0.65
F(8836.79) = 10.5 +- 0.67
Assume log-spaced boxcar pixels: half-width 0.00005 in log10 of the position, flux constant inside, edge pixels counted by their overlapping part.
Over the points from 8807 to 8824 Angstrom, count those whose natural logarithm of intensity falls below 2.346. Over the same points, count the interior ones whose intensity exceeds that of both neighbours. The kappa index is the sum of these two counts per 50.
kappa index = 0.14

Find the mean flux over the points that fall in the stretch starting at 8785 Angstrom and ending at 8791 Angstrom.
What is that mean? 10.9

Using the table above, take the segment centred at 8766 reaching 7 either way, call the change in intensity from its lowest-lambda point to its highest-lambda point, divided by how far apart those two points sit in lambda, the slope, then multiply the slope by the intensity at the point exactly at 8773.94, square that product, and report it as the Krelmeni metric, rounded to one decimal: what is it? 2.3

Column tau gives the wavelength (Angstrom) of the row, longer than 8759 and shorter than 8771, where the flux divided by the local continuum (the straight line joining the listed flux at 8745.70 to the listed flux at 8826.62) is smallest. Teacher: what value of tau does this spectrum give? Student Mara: 8763.84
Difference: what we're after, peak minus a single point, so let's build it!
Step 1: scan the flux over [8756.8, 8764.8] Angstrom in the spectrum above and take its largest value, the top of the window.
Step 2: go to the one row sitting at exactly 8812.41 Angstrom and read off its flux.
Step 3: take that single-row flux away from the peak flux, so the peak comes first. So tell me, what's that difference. 1.1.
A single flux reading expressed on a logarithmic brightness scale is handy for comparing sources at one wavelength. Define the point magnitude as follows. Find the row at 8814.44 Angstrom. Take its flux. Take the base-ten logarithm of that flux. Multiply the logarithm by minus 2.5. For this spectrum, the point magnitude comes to -2.543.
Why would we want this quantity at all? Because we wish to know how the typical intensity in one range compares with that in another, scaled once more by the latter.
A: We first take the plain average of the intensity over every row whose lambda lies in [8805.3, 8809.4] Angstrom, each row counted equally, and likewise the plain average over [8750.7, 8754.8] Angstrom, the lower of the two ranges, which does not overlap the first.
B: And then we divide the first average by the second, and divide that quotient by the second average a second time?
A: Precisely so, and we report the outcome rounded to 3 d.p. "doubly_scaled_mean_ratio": 0.081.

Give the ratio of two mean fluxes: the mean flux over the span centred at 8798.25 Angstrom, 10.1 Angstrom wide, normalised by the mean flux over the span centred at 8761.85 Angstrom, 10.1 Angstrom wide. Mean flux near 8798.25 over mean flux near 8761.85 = 0.97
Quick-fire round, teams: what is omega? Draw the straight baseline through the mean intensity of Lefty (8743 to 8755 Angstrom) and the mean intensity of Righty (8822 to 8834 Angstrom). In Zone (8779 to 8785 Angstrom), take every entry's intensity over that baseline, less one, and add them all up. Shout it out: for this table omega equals 0.2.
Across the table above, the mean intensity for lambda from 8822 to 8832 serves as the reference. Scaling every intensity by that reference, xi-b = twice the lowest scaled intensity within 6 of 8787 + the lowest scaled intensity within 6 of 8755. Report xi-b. 3.21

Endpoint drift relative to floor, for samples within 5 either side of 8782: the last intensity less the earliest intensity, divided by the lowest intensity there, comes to -0.029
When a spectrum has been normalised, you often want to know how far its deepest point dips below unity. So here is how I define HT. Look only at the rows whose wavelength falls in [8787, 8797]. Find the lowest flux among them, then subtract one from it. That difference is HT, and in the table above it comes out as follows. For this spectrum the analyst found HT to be 9.2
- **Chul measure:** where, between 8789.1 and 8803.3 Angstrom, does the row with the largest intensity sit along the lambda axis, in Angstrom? 8790.12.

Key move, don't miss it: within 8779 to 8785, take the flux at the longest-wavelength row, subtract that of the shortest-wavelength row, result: -0.3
